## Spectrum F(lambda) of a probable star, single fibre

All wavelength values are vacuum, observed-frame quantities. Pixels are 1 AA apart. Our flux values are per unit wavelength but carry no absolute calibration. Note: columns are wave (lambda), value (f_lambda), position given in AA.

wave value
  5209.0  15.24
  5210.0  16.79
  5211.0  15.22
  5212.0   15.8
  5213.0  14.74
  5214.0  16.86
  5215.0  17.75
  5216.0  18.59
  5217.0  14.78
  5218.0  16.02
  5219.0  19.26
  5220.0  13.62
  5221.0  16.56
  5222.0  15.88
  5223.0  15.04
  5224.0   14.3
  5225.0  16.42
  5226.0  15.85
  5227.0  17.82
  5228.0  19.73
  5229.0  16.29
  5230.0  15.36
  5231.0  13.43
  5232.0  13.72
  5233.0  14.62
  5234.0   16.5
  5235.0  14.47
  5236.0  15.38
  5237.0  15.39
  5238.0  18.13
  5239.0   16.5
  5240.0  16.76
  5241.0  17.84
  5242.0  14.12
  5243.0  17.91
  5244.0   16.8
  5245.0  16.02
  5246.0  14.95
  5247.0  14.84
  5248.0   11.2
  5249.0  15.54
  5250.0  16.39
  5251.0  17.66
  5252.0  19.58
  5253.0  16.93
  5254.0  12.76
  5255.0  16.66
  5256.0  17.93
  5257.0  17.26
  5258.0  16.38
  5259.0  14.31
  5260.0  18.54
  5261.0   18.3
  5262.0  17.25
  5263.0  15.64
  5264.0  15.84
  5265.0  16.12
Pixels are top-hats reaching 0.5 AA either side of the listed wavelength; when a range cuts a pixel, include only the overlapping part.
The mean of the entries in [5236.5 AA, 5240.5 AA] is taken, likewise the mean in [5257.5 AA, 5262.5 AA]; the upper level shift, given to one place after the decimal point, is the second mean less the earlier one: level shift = 0.3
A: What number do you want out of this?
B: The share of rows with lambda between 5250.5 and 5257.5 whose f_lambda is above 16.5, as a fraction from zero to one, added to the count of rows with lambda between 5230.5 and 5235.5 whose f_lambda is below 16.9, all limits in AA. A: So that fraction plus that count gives 5.9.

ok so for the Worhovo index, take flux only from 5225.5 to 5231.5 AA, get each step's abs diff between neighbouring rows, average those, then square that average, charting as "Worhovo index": 4.1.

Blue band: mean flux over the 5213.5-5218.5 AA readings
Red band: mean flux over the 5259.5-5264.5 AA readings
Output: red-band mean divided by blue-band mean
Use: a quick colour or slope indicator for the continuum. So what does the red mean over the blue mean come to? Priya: 1.02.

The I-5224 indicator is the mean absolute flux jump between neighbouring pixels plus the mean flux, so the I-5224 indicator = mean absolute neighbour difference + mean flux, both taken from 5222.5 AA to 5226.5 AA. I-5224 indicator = 17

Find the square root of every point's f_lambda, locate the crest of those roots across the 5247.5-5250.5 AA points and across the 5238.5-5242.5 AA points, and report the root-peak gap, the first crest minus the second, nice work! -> -0.2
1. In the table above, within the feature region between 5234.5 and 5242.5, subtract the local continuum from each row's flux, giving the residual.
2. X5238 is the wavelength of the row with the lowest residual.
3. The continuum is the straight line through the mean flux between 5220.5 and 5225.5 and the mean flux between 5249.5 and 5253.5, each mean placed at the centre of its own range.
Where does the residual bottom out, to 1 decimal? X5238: 5242.0 AA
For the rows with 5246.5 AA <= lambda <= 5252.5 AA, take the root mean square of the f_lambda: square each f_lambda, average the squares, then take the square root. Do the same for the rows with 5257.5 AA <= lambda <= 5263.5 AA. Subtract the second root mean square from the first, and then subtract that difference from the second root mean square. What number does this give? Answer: 17.5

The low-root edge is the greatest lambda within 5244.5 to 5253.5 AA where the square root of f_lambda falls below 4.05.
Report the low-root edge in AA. 5250.0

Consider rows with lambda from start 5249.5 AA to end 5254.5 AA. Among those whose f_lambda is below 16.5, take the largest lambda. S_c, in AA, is 5254.0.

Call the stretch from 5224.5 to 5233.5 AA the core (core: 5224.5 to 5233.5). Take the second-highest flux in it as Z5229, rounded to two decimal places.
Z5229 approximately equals 17.82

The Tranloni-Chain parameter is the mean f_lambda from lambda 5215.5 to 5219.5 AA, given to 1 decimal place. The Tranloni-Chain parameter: 17.2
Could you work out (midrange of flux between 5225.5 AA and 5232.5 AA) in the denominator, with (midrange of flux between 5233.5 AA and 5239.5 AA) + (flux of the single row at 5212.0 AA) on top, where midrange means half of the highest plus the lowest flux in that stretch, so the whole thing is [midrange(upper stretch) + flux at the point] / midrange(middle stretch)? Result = 1.94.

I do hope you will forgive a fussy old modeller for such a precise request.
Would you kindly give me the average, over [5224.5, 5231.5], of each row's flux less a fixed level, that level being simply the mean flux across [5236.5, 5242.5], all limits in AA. -0.04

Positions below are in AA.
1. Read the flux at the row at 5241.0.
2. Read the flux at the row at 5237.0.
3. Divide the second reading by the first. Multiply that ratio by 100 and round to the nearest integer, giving 86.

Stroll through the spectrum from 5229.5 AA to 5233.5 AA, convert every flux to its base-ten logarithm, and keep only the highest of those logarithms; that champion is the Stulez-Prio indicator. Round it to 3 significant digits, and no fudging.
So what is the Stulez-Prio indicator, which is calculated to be 1.19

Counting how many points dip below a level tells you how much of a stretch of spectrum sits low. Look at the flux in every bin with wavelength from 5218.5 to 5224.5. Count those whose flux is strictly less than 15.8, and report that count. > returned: 3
